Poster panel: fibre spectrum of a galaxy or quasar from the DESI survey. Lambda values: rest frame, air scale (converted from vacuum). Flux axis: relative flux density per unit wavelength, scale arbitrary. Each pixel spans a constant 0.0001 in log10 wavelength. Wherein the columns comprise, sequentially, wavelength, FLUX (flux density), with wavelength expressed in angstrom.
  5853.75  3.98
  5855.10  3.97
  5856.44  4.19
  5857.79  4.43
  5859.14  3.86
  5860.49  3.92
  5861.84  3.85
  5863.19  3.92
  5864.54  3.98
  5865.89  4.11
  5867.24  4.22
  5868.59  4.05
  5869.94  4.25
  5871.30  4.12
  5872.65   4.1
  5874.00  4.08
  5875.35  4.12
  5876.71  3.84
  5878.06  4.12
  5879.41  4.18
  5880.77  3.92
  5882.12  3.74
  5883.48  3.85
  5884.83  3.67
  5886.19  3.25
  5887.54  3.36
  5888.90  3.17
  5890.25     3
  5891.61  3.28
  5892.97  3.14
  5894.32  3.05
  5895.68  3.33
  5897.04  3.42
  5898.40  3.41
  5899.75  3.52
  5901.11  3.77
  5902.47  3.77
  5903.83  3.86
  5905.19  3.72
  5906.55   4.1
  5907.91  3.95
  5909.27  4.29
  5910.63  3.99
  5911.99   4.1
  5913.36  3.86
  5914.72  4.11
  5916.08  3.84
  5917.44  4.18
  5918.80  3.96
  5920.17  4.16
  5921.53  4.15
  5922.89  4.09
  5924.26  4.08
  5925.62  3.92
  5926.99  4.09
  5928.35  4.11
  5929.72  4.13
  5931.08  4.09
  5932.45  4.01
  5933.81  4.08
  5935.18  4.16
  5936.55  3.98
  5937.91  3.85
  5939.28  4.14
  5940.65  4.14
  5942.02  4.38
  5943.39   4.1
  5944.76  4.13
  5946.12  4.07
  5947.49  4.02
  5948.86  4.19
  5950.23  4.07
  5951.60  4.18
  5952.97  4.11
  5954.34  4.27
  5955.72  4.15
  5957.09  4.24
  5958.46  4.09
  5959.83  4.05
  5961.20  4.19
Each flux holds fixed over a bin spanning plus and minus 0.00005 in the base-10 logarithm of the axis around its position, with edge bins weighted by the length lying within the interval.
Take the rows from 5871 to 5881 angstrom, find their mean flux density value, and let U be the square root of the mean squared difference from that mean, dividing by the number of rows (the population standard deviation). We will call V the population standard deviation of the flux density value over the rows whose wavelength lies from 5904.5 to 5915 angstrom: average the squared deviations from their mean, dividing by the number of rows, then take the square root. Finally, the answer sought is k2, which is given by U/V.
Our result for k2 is 0.7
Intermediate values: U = 0.109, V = 0.16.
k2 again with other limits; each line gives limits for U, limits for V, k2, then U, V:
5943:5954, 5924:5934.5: 0.8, 0.054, 0.06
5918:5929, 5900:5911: 0.4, 0.080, 0.18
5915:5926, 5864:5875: 1.4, 0.118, 0.08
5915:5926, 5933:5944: 0.8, 0.118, 0.14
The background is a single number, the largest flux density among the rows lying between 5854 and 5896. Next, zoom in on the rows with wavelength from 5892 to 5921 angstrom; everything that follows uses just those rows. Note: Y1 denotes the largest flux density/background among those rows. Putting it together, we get 0.968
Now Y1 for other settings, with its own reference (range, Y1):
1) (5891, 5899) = 0.772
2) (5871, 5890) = 0.944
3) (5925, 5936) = 0.939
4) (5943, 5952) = 0.946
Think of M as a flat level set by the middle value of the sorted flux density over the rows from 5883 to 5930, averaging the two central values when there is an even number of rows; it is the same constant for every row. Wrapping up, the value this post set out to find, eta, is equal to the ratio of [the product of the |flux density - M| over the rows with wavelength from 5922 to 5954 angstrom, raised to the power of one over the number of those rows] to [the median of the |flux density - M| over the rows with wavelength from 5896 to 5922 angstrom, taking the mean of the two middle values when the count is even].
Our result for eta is 0.8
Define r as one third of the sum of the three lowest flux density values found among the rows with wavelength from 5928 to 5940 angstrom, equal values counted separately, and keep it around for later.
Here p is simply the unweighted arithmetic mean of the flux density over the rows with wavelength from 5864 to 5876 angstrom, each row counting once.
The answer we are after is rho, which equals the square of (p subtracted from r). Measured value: 0.03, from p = 4.11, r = 3.95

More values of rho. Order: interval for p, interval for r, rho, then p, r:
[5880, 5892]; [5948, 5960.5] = 0.36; 3.47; 4.07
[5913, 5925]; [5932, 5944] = 0.01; 4.05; 3.95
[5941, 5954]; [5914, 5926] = 0.05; 4.14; 3.91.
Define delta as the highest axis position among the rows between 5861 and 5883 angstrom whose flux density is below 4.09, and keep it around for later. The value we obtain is 5882.12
